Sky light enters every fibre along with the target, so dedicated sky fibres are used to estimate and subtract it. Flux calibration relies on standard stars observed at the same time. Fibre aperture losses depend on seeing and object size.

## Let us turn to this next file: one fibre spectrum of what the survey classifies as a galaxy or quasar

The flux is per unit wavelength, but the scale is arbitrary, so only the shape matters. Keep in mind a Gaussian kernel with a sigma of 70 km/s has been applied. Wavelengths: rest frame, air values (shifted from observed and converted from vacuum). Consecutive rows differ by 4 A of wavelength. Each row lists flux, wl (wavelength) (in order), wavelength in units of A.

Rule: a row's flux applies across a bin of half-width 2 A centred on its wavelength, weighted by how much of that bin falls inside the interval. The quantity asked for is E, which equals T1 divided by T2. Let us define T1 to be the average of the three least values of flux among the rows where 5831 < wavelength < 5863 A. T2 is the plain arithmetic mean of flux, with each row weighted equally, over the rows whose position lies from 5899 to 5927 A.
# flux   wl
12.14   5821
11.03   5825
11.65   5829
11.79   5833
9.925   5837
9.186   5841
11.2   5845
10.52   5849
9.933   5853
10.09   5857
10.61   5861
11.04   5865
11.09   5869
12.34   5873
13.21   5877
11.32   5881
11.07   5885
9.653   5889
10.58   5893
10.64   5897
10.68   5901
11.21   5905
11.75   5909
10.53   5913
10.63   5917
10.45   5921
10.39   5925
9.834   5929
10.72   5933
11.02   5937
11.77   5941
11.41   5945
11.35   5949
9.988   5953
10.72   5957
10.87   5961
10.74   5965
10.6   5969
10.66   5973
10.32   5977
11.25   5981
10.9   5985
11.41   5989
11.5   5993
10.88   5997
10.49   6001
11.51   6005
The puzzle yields 0.90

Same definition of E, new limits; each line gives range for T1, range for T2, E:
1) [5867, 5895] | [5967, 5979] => 0.99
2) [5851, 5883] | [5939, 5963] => 0.93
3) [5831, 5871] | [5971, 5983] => 0.90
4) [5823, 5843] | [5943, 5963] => 0.92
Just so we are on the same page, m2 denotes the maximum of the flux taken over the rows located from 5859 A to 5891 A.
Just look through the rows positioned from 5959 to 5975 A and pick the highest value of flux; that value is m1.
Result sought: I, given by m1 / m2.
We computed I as 0.82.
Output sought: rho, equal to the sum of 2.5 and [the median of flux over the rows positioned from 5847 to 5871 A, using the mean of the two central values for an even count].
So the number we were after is 13.1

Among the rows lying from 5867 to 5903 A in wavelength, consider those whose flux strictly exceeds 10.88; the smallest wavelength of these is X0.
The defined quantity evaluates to 5869 A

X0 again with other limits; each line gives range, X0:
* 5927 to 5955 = 5937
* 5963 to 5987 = 5981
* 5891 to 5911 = 5905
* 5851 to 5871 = 5865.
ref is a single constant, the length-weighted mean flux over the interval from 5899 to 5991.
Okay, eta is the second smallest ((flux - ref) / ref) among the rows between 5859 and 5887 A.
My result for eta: 0.02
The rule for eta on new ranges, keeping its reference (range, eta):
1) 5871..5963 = -0.09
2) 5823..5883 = -0.08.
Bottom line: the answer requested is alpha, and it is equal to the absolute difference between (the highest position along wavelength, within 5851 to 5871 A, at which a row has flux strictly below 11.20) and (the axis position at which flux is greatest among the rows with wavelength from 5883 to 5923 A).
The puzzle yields 40 A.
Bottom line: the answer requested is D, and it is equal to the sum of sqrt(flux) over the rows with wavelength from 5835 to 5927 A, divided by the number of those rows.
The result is 3.28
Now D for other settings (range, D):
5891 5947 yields 3.29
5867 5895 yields 3.36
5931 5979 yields 3.29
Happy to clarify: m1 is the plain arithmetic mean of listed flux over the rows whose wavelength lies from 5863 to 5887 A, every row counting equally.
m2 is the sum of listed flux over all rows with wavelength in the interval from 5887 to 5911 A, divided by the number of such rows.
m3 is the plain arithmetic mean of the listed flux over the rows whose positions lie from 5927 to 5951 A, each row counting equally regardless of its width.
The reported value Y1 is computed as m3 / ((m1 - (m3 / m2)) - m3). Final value -30.3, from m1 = 11.7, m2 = 10.75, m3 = 11.0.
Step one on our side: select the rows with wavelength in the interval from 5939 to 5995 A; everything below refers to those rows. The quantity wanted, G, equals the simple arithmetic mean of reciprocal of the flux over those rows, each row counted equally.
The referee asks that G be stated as 0.0914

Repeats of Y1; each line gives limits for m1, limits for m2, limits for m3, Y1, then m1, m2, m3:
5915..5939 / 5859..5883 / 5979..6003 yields -7.3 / 10.5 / 11.60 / 11.1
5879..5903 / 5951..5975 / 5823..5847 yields -9.3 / 10.7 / 10.60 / 10.8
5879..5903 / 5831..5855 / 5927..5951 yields -7.8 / 10.7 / 10.43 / 11.0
